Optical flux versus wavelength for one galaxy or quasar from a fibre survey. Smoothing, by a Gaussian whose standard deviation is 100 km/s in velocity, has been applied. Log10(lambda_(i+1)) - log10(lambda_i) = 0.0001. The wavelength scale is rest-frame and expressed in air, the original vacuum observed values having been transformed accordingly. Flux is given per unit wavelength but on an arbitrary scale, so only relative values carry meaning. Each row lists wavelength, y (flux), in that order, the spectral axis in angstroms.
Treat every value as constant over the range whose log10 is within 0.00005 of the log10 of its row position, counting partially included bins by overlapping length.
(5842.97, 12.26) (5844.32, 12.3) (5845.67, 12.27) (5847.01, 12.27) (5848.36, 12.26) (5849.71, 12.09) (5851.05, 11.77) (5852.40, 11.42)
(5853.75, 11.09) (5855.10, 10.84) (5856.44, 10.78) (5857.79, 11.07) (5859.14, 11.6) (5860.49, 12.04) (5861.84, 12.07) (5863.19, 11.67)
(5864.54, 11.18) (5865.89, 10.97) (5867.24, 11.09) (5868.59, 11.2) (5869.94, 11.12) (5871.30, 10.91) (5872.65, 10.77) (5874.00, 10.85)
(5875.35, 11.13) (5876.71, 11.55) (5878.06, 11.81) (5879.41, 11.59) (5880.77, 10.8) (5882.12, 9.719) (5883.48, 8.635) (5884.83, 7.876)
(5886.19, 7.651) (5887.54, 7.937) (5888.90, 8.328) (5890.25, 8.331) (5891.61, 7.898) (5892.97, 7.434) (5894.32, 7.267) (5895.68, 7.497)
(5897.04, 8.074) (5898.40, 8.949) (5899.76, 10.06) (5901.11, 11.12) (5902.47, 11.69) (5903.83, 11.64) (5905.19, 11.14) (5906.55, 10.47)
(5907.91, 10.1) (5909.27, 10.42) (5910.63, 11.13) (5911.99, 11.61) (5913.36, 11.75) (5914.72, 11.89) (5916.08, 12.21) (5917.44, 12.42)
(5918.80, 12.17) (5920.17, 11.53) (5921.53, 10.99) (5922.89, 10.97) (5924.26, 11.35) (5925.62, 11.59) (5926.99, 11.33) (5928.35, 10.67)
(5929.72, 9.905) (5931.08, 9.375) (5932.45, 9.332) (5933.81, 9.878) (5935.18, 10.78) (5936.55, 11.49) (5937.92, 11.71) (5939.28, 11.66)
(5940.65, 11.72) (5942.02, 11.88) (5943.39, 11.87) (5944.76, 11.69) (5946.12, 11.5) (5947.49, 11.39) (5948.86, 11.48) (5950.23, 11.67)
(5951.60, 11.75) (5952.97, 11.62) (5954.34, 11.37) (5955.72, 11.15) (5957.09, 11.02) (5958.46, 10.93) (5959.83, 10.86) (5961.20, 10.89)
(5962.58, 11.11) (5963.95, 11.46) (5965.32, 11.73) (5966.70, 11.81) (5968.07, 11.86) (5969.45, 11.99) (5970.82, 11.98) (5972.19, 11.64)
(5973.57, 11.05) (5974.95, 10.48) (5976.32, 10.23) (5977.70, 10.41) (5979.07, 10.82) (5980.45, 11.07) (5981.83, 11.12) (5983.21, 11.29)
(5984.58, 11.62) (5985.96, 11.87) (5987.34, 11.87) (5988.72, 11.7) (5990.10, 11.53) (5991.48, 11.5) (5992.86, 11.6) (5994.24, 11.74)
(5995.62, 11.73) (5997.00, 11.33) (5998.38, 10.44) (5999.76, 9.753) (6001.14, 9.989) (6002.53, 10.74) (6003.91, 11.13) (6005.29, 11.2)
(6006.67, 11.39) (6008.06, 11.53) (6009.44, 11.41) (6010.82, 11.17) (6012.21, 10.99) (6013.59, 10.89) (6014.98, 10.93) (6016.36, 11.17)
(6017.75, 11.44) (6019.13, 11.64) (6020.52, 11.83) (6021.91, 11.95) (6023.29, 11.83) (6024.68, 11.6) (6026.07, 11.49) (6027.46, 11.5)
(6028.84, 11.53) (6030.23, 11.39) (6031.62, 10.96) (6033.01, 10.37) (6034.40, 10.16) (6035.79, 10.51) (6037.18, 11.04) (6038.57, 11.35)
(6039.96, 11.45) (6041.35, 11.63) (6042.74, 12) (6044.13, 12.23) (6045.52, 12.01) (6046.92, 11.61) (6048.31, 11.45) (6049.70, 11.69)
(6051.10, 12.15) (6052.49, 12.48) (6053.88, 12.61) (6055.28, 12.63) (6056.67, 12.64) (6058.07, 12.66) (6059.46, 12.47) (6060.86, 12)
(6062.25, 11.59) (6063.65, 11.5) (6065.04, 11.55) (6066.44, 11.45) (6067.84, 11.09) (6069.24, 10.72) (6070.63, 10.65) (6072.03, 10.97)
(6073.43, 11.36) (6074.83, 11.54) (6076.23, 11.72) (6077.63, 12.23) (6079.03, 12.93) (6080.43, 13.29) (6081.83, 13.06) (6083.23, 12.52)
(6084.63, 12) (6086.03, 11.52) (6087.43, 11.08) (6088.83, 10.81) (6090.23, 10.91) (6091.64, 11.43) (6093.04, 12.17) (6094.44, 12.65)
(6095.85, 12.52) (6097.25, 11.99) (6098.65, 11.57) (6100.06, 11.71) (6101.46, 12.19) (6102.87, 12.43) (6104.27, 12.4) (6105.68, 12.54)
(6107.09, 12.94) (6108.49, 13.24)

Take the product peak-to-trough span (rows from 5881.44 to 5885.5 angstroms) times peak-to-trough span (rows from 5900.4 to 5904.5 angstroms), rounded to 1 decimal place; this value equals 1.1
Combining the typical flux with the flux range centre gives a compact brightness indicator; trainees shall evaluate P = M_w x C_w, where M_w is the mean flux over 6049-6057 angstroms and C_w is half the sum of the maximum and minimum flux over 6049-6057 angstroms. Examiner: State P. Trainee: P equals 150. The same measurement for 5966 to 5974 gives 135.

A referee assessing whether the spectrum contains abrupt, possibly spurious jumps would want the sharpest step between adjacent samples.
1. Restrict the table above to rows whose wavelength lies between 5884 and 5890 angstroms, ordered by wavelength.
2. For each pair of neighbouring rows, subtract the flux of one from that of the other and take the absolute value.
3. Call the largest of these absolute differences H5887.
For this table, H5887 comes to 0.39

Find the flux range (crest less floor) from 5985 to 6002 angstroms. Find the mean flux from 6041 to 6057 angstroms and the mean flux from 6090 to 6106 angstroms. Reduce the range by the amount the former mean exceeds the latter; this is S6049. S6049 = 2.1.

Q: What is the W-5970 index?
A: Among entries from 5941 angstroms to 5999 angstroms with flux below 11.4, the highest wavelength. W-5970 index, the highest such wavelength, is 5998.38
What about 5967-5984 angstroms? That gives 5983.21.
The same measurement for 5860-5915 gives 5910.63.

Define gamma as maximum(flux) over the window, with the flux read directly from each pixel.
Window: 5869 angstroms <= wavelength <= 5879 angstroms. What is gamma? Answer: 11.81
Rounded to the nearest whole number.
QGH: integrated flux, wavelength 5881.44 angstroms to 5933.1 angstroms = 520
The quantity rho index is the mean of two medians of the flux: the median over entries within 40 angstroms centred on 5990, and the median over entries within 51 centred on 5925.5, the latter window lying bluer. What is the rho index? 11.4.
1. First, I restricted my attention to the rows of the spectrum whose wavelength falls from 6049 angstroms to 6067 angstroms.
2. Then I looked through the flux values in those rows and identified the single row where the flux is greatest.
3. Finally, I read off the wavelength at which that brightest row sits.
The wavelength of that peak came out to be 6058.07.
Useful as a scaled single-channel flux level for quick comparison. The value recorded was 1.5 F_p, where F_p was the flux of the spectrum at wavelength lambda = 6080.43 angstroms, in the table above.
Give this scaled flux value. 19.9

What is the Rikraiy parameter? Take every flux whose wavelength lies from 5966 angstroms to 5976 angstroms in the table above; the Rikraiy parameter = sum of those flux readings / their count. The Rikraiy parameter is 11.5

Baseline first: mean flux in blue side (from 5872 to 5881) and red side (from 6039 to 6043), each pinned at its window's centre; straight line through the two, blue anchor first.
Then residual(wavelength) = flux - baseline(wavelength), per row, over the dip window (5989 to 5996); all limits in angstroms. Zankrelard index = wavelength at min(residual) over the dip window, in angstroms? 5991.48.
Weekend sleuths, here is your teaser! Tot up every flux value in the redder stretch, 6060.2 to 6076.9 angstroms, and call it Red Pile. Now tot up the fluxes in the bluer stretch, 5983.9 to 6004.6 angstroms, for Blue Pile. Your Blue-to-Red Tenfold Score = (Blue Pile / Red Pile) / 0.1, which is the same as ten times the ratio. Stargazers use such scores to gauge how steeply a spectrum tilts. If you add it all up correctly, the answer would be 12.4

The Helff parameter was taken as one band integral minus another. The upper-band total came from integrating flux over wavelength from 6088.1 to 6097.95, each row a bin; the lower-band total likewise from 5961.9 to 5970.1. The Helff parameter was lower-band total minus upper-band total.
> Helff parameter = -20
